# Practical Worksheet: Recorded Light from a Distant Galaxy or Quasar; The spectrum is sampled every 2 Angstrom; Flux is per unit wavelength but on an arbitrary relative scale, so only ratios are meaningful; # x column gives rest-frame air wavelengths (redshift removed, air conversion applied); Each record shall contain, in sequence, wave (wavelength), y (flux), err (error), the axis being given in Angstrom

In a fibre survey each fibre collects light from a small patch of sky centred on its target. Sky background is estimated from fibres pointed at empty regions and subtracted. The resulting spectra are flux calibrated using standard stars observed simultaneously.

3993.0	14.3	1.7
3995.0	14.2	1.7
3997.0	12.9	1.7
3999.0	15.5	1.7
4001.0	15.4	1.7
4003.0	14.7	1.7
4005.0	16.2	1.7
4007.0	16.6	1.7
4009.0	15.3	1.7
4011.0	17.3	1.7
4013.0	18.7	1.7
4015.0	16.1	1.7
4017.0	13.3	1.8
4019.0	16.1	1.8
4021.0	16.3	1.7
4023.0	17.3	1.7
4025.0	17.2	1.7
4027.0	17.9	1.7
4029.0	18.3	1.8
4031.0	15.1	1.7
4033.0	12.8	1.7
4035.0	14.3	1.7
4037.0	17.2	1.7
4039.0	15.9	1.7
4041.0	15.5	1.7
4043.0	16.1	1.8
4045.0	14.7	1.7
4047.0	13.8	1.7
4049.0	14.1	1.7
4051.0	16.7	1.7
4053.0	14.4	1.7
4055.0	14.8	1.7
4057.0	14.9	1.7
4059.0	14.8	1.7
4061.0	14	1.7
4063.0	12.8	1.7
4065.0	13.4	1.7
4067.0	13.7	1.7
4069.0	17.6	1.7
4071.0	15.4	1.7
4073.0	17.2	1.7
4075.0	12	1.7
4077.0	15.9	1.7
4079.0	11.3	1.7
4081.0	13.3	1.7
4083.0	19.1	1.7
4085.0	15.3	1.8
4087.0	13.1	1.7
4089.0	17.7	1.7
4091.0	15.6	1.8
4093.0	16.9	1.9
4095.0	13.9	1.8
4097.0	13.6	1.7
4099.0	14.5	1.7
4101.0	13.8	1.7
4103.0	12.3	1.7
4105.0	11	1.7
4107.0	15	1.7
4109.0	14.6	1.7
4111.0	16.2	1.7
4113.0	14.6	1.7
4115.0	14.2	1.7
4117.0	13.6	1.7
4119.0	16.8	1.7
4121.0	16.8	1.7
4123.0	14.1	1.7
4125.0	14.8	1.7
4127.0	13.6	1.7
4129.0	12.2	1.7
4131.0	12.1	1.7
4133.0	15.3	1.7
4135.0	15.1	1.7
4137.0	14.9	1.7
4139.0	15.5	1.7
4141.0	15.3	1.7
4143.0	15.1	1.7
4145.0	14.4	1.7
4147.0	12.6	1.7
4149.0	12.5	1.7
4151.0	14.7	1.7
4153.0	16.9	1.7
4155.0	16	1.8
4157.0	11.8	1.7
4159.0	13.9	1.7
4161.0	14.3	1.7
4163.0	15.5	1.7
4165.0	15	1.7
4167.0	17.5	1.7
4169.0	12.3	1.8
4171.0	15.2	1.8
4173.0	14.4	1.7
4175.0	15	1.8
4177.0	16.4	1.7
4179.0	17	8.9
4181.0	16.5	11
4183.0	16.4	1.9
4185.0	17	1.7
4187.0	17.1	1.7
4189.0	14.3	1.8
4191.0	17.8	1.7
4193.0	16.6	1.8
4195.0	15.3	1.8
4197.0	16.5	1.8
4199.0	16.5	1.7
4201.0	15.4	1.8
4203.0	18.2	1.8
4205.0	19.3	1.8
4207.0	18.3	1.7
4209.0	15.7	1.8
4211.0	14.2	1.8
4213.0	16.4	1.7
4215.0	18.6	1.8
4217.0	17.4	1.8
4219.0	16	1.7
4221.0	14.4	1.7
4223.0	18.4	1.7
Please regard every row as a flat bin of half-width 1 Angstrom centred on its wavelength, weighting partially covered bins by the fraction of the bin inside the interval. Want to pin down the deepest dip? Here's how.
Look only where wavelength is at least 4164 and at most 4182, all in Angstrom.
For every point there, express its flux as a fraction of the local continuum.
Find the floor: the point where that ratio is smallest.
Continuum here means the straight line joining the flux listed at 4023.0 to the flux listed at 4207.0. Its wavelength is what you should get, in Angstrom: 4169.0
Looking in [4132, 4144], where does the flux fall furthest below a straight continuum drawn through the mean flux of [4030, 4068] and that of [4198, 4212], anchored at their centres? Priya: 4137.0 Angstrom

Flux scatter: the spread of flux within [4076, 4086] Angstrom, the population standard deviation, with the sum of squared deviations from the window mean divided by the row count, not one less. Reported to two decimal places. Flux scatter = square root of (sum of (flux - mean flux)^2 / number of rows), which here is 2.62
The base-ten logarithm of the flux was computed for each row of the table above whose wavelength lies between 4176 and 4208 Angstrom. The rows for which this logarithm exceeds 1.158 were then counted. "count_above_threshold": 15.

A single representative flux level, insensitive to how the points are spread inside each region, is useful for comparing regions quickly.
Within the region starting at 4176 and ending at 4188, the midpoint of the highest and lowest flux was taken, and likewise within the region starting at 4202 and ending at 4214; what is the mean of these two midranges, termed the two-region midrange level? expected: 16.75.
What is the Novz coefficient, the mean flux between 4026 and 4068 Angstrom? 15.0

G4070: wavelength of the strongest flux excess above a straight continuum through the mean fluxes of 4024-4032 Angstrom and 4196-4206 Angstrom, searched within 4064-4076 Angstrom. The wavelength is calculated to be 4069.0 Angstrom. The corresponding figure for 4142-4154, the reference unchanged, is 4153.0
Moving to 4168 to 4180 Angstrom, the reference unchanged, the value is 4179.0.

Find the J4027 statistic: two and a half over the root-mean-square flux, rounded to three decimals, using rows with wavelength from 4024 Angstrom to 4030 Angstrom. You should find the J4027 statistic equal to 0.140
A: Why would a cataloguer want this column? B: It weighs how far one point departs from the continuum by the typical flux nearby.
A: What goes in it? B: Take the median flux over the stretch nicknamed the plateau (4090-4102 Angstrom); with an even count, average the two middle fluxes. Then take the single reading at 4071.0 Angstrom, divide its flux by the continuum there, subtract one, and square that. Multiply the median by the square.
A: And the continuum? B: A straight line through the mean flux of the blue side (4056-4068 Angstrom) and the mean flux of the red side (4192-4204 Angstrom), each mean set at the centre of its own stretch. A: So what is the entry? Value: 0.12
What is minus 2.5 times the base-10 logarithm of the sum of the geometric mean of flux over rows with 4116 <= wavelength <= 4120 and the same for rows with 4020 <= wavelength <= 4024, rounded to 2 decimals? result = -3.76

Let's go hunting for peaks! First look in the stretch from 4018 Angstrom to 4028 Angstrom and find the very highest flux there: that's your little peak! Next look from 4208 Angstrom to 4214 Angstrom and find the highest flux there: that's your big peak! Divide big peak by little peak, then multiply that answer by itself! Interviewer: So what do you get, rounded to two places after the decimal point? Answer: 0.84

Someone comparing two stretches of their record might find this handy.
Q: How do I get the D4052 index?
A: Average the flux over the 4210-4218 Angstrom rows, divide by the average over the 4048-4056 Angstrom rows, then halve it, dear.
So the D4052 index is 0.555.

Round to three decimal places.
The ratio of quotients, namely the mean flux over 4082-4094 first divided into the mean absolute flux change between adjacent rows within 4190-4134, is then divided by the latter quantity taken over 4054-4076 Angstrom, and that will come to 0.050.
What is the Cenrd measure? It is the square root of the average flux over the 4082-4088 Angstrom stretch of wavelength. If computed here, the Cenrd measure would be 3.98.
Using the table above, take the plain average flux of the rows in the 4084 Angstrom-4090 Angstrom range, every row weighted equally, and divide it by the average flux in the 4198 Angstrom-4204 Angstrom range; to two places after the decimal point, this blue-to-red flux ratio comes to 0.92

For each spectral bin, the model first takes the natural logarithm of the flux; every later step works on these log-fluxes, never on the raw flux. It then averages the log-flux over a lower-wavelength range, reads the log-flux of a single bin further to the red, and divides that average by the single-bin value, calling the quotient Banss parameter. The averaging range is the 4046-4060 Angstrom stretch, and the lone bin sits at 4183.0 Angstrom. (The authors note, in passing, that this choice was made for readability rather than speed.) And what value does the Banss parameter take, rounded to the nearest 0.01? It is 0.96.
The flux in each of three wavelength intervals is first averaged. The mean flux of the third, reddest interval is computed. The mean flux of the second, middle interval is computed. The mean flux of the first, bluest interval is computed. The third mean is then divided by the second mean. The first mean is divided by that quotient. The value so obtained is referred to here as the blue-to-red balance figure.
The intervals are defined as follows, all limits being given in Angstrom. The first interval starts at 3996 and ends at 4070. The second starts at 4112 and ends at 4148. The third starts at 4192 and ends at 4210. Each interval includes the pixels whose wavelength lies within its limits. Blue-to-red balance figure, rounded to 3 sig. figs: 13.3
